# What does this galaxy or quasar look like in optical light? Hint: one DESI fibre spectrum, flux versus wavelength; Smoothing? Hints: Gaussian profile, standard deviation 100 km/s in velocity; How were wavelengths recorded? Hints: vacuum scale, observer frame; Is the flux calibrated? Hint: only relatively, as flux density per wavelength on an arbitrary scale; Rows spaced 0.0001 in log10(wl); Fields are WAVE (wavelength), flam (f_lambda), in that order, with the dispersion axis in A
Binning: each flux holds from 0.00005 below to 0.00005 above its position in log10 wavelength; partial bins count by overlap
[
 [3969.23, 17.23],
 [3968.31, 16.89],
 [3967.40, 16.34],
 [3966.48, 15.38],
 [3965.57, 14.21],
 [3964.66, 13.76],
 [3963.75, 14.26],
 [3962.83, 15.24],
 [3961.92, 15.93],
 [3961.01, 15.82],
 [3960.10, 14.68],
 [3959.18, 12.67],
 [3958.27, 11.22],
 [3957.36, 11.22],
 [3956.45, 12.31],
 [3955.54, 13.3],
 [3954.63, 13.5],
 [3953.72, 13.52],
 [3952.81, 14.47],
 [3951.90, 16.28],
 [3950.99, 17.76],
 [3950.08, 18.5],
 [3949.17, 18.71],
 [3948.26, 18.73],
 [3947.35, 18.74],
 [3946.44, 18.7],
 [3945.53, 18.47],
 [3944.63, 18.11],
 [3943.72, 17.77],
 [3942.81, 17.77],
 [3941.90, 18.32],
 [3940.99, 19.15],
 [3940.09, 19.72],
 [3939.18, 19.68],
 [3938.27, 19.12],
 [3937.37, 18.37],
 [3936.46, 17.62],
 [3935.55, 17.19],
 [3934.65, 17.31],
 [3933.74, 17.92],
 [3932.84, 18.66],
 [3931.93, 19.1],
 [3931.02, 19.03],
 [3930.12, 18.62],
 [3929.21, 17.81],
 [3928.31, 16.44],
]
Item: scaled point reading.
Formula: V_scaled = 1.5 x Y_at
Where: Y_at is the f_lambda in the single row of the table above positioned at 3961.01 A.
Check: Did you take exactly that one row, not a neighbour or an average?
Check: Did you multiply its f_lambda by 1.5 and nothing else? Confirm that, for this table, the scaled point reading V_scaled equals 24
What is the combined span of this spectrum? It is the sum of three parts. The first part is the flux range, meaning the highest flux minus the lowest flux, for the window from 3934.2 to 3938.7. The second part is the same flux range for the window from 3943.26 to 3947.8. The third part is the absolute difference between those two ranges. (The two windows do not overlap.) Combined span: 3.9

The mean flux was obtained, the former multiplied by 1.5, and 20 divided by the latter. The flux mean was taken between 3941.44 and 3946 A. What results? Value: 0.737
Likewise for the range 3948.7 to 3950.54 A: 0.717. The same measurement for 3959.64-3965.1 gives 0.892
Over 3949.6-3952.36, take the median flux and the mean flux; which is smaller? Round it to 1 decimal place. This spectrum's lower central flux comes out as 17.5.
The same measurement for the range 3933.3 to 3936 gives 17.3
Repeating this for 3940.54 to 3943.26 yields 18.3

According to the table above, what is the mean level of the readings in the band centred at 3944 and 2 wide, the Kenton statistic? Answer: 17.9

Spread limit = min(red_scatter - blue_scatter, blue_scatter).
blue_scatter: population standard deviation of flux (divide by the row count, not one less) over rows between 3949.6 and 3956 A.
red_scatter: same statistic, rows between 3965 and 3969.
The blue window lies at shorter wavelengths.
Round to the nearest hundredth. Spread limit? -0.99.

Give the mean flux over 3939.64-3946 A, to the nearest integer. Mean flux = 18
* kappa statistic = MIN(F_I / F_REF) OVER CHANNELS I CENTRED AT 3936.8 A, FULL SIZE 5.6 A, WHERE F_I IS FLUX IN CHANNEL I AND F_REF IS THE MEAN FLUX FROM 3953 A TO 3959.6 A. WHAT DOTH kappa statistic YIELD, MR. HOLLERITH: 1.4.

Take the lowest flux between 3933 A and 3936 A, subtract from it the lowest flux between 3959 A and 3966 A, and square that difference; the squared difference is 20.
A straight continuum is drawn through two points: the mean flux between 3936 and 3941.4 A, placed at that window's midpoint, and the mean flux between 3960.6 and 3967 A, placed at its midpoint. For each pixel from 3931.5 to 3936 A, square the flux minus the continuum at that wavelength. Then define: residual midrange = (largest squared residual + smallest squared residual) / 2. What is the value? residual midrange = 3.0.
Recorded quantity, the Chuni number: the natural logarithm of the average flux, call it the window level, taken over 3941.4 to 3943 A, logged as 2.89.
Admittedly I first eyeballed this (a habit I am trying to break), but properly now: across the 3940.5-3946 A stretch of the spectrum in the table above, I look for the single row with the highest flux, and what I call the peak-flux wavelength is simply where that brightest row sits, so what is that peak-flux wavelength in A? 3940.99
